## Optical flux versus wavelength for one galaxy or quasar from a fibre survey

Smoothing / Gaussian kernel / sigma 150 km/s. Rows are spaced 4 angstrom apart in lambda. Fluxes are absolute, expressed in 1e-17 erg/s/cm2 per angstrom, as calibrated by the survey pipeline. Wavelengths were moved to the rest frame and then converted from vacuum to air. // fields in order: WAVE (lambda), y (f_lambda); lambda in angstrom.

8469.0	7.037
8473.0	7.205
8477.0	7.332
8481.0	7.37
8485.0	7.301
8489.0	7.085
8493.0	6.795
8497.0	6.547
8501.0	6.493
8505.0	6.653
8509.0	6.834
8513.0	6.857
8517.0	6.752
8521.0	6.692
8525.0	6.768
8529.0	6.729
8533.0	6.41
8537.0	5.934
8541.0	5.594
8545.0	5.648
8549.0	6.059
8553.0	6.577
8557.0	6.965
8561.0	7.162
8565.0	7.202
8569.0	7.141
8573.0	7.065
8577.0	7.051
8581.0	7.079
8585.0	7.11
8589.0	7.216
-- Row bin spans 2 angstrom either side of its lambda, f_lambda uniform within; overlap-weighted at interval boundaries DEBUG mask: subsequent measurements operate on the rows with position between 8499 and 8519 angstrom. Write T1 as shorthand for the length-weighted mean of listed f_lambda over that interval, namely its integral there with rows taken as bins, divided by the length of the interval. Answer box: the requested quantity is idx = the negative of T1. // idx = -6.72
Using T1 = 6.72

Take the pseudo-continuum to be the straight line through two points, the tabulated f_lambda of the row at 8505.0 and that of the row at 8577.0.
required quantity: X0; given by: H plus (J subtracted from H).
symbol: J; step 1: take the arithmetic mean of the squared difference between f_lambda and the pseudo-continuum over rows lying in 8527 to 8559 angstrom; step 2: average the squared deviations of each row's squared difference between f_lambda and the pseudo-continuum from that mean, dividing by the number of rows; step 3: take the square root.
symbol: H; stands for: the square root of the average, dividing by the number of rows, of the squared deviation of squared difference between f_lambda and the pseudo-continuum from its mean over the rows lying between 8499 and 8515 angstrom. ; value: -0.6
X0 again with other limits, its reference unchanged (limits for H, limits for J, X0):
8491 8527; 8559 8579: 0.0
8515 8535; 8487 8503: 0.0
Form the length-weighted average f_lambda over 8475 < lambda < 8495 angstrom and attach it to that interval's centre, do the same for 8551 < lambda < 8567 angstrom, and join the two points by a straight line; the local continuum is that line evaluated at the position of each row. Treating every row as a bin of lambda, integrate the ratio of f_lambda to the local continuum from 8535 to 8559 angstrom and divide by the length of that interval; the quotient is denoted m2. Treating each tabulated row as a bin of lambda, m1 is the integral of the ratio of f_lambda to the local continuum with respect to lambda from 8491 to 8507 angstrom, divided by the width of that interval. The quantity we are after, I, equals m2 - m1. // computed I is -0.053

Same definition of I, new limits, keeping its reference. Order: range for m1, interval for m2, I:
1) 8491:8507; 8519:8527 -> 0.024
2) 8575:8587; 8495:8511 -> -0.093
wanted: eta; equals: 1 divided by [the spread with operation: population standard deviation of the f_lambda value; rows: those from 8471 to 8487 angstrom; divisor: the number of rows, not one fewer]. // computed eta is 16.4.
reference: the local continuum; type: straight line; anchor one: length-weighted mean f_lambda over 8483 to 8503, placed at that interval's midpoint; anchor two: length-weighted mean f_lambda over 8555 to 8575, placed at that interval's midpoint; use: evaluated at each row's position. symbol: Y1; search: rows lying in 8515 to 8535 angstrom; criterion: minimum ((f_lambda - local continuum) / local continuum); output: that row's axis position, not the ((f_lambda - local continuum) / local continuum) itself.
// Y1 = 8533.0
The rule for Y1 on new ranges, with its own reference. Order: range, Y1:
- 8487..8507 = 8501.0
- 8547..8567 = 8549.0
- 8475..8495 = 8493.0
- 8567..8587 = 8577.0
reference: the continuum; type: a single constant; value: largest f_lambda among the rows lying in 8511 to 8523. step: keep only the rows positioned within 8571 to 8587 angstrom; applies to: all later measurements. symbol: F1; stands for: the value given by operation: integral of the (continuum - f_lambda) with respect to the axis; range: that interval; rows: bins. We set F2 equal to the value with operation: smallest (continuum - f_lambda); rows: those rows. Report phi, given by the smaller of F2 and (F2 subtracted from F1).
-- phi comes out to -3.3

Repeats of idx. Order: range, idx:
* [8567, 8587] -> -7.09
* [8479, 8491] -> -7.25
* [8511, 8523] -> -6.77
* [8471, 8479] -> -7.27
